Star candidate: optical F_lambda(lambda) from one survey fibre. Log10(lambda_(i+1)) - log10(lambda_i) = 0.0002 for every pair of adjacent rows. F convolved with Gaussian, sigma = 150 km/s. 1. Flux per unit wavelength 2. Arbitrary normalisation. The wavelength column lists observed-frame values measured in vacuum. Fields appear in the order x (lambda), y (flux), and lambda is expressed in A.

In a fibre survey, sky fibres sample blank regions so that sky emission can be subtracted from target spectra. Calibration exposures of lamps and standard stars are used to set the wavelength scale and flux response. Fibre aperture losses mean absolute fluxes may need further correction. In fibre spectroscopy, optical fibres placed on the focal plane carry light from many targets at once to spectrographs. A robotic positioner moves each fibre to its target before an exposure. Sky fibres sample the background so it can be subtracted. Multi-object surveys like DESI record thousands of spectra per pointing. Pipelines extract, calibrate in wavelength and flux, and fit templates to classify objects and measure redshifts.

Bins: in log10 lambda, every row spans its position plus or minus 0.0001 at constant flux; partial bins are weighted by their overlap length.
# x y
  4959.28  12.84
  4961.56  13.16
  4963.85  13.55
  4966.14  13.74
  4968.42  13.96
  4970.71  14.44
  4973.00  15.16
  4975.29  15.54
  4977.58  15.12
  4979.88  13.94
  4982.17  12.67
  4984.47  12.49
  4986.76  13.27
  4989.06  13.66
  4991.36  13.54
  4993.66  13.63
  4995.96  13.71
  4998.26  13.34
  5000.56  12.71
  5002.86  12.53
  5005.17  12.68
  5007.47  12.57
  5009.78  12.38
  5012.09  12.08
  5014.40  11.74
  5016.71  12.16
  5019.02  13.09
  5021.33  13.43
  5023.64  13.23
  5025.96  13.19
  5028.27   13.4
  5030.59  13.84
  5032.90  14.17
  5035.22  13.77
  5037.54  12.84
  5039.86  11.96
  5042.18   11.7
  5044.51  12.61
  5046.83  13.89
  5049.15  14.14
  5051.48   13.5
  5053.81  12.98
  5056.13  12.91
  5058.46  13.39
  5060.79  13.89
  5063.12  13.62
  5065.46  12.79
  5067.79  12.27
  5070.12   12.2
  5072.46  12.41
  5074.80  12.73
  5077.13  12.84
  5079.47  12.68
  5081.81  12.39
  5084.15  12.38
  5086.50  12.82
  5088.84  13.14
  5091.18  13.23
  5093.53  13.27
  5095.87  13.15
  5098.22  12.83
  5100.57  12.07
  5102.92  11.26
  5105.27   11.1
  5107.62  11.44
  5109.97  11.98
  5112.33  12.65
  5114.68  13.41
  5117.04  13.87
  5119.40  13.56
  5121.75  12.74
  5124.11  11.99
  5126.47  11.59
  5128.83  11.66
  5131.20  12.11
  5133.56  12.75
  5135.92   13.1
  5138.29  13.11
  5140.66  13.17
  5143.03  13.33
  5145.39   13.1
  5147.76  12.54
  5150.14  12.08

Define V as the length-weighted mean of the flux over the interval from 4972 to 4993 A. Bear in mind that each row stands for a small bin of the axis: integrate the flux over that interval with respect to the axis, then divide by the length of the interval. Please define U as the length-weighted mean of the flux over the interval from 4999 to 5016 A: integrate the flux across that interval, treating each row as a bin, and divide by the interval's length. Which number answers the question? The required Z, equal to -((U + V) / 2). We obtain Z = -13.2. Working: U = 12.4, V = 13.9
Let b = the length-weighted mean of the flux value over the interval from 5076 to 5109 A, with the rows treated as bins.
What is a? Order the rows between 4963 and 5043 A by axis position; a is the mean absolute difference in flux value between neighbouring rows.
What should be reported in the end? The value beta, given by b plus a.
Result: 12.9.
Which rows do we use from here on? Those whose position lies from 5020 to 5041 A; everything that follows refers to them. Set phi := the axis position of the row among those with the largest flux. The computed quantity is 5032.90 A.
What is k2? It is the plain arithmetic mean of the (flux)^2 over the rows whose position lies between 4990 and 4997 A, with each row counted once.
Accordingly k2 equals 186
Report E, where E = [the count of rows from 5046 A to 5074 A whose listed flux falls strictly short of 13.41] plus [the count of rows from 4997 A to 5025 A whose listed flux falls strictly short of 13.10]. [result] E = 16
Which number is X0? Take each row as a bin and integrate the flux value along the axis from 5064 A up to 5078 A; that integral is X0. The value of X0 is 176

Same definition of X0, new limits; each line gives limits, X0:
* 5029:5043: 183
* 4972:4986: 198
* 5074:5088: 177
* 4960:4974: 195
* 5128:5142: 177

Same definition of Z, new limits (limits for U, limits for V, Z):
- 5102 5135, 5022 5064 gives -12.8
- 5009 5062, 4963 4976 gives -13.7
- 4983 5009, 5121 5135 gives -12.6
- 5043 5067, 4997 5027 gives -13.0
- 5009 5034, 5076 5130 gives -12.8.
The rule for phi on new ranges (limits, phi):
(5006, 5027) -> 5021.33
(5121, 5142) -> 5140.66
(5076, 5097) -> 5093.53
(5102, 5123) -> 5117.04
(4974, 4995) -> 4975.29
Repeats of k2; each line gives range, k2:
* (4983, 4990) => 173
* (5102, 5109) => 127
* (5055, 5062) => 180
